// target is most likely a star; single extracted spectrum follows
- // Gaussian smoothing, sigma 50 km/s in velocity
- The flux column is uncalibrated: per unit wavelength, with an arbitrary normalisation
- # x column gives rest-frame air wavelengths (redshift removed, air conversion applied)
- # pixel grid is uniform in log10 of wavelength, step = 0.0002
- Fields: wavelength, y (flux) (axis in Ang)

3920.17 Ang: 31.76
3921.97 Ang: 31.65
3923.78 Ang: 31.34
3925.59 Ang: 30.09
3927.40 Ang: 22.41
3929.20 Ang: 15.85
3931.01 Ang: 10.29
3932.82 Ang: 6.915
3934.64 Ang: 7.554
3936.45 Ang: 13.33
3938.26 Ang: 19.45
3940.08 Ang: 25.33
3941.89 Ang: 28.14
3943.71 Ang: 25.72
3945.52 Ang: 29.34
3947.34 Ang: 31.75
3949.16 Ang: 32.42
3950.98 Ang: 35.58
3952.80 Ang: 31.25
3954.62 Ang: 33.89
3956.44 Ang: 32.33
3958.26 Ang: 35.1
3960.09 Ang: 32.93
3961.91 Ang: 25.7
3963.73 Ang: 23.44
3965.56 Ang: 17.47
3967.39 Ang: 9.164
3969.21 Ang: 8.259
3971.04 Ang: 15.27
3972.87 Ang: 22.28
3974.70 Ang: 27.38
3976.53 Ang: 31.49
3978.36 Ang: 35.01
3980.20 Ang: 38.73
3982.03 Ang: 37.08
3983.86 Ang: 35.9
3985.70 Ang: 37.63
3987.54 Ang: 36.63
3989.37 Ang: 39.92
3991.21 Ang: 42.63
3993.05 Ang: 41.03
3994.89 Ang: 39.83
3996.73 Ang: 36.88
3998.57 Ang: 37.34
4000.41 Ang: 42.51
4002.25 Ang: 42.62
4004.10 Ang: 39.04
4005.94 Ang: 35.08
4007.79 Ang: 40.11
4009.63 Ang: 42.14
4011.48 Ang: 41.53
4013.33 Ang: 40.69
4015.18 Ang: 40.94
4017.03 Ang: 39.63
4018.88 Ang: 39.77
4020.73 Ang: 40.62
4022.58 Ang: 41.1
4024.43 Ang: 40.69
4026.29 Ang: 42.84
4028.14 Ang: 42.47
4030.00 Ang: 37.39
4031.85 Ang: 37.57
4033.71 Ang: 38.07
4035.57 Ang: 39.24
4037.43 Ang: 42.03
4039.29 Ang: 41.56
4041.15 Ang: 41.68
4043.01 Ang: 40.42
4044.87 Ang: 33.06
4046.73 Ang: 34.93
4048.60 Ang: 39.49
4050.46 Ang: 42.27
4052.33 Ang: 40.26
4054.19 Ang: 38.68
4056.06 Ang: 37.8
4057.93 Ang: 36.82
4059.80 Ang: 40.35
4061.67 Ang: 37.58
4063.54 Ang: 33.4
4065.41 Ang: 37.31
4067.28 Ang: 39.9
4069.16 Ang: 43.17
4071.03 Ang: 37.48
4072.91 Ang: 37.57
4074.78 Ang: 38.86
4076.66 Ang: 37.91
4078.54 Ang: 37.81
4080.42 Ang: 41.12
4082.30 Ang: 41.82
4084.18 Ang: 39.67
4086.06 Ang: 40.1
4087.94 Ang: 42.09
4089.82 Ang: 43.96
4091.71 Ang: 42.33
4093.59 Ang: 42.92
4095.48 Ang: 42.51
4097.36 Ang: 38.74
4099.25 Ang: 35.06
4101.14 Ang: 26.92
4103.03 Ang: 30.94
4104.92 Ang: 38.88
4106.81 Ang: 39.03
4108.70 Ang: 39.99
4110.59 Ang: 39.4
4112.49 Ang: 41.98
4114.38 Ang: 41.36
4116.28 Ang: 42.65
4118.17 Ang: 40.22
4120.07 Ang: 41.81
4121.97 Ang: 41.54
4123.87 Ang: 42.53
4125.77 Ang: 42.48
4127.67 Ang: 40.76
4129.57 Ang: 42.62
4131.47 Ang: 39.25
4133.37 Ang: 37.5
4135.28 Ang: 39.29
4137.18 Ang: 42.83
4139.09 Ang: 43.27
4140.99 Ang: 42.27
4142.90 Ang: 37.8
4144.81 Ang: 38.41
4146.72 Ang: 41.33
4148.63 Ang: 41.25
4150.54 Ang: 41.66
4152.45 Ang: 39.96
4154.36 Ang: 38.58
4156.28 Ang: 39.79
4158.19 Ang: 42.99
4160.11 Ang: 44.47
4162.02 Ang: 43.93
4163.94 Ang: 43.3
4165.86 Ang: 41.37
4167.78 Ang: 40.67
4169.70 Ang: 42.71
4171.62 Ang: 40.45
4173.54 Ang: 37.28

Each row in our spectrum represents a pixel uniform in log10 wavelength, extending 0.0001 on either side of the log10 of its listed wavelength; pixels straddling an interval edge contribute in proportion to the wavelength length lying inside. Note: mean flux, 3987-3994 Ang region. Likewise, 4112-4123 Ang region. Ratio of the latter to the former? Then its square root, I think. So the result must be 1.02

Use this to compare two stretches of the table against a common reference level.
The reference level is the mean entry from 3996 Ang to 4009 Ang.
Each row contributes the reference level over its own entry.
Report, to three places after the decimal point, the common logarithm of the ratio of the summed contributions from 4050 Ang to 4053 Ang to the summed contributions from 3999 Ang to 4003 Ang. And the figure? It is 0.014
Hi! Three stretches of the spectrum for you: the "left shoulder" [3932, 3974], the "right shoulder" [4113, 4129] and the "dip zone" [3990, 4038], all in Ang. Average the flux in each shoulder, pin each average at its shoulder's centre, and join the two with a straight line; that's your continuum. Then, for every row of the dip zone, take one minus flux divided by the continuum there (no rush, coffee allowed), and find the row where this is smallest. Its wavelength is 3991.21 Ang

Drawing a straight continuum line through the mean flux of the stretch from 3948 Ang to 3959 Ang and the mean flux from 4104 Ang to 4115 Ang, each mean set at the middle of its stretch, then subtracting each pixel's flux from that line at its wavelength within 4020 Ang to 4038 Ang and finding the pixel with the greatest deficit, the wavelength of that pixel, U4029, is 4030.00 Ang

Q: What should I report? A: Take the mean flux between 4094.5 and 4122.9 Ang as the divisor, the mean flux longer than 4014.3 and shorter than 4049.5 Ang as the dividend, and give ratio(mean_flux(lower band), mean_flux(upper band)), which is 1.0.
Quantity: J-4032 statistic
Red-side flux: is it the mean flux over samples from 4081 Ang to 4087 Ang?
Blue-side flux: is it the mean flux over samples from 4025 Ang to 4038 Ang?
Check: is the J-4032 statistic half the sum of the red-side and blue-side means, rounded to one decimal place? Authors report 40.2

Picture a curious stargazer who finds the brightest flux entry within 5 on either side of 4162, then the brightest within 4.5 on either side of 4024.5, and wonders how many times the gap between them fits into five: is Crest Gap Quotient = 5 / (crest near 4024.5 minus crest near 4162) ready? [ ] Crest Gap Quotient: -3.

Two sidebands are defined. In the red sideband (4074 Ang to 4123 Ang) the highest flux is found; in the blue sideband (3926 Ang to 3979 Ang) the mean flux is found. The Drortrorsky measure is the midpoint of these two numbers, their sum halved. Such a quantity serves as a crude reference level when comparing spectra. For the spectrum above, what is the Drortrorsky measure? 34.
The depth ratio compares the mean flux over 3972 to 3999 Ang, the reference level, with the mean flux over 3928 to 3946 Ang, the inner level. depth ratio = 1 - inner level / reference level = 0.5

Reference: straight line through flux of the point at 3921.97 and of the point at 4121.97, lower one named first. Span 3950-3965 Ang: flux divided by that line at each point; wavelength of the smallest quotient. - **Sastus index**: 3963.73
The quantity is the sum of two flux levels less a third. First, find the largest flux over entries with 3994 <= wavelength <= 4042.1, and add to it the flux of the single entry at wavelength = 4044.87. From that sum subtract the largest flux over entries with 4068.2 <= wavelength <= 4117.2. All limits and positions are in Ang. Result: 31.9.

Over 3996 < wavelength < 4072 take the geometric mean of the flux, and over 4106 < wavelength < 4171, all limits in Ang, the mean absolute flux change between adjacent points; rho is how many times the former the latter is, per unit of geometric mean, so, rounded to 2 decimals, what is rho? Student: 0.04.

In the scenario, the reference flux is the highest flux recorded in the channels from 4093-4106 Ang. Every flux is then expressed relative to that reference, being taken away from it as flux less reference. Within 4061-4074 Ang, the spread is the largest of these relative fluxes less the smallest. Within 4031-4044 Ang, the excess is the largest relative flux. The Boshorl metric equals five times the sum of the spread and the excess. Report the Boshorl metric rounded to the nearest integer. 44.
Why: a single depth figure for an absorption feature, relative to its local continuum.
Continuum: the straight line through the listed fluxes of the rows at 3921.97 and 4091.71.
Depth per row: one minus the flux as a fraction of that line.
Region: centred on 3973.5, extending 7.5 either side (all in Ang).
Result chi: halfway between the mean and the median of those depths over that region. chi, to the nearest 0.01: 0.31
